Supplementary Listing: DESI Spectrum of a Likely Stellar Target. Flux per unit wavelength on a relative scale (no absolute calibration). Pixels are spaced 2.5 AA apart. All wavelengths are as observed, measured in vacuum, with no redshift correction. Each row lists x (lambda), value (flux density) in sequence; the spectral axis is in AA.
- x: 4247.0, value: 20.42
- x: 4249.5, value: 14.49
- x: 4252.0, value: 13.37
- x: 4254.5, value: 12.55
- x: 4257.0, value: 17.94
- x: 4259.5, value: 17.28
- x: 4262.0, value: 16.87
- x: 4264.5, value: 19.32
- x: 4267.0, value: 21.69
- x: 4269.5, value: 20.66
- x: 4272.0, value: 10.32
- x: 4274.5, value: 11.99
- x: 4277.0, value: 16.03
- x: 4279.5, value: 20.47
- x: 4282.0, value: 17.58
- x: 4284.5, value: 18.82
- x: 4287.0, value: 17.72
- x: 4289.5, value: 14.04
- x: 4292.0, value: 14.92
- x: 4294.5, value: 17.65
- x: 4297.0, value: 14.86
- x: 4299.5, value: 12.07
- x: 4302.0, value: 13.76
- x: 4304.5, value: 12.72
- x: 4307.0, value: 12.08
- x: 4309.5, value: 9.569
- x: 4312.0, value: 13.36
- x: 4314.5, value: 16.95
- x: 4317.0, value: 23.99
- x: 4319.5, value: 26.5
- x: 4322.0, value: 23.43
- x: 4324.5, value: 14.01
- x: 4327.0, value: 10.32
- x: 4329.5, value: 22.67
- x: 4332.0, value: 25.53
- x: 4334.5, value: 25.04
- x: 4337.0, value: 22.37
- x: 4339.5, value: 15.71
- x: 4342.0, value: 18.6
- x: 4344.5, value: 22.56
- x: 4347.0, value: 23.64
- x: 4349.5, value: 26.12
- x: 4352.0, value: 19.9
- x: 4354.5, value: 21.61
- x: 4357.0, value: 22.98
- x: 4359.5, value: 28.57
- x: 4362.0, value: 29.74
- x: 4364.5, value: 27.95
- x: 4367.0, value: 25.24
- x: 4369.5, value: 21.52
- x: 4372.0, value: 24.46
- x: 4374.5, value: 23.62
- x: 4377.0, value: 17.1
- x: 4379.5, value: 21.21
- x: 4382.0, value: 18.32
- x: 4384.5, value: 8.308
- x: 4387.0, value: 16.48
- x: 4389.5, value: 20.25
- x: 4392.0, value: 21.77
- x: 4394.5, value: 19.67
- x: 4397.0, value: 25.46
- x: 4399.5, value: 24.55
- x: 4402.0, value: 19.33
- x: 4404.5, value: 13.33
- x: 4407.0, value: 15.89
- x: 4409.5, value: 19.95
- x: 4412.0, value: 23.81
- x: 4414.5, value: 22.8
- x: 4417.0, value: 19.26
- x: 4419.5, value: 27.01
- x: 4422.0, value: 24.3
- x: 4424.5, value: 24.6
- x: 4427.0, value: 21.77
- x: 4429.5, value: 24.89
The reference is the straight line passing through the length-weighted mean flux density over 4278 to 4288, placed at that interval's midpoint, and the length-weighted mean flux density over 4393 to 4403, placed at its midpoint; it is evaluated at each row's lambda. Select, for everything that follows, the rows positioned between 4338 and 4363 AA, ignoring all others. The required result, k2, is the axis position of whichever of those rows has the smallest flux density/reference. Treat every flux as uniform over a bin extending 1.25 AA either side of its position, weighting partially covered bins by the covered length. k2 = 4339.5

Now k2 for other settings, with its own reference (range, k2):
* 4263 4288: 4272.0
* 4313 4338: 4327.0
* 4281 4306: 4299.5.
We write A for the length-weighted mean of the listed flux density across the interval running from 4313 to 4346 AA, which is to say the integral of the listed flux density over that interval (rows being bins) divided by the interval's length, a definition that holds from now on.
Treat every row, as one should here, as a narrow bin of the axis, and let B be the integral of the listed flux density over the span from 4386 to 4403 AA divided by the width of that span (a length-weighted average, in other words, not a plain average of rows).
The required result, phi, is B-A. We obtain 0.6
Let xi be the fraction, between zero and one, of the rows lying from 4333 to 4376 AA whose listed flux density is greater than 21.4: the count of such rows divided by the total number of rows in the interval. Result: 0.8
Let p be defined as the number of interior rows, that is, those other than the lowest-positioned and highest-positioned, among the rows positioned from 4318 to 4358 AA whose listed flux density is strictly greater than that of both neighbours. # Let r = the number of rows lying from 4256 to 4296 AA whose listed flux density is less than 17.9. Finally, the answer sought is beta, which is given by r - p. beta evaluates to 8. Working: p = 2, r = 10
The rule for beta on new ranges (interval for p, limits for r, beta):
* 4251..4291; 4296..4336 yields 6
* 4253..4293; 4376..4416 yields 1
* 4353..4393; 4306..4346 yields 4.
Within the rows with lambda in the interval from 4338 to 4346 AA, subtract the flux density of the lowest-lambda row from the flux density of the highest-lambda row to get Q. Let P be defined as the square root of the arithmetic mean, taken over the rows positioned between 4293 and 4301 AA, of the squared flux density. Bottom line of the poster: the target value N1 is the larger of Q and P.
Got 15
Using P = 15.0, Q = 7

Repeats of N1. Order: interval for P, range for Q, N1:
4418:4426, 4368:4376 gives 25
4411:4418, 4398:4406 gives 22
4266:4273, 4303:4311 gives 18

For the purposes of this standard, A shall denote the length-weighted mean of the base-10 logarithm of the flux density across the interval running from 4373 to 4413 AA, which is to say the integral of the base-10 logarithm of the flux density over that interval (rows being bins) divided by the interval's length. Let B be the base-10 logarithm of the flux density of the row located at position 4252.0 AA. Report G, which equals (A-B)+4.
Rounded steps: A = 1.27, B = 1.13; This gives 4.15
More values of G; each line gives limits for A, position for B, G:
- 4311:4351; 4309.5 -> 4.32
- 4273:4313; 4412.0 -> 3.79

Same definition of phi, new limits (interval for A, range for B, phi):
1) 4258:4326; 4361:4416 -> 4.3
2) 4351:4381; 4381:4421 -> -3.8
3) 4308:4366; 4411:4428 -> 2.1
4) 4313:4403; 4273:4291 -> -5.0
